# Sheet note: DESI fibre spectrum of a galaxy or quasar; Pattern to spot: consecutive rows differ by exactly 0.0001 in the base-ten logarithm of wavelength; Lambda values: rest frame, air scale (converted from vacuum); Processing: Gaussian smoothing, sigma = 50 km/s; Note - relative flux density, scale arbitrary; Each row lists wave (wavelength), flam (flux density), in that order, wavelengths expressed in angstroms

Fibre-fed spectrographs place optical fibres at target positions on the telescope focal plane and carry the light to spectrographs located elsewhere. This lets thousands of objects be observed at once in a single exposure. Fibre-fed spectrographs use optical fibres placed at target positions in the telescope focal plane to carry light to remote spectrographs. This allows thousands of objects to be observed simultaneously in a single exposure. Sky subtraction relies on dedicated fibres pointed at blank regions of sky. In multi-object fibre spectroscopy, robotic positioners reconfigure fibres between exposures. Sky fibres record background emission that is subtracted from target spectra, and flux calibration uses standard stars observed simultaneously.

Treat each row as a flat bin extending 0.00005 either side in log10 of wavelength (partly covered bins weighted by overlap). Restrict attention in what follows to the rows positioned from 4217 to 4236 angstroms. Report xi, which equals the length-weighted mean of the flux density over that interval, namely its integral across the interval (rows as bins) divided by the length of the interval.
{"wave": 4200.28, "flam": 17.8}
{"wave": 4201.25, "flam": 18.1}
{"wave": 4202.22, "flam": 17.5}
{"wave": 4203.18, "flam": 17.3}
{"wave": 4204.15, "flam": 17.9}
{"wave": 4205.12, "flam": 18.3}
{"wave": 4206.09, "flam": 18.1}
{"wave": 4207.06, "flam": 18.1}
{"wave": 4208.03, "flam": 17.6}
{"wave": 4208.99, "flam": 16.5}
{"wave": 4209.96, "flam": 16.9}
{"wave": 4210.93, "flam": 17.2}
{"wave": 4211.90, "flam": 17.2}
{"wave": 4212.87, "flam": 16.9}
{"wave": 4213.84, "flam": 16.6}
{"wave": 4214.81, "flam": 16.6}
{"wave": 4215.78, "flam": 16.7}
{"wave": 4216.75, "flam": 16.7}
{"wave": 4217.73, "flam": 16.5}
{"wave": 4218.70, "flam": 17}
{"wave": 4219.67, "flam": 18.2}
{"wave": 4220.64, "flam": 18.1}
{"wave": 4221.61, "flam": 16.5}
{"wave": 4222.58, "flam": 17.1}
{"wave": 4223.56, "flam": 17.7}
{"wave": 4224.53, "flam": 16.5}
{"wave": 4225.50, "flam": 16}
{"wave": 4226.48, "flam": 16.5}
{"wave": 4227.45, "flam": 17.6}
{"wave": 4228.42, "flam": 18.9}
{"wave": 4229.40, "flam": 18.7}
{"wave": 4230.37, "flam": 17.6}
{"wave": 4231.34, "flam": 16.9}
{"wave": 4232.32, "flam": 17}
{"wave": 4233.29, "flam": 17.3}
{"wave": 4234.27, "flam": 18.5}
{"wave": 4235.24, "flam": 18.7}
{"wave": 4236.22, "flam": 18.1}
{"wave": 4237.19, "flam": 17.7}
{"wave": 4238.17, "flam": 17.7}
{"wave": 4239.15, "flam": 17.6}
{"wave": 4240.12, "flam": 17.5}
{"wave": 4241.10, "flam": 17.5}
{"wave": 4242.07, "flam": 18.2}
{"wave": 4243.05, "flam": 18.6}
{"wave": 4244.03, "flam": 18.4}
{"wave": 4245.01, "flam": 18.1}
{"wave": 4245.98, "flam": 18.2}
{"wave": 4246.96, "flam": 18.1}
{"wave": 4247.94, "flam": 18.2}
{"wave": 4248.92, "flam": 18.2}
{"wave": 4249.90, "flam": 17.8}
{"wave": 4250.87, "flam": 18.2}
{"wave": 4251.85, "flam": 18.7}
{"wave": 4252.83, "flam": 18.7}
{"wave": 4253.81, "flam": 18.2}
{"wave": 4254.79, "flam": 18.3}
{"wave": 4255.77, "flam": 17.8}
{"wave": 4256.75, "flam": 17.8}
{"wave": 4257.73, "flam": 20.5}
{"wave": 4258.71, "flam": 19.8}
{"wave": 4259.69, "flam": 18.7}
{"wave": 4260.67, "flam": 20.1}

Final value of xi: 17.4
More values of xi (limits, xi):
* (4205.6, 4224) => 17.2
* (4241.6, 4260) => 18.4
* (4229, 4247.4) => 17.9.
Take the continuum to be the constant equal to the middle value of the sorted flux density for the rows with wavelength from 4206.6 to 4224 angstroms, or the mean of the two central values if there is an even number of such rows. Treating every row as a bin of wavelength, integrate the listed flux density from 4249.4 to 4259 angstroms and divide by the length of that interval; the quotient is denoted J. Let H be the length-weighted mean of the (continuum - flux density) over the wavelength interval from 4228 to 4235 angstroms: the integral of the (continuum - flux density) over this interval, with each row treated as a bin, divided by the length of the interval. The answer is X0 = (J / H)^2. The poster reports 413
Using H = -0.9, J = 18.6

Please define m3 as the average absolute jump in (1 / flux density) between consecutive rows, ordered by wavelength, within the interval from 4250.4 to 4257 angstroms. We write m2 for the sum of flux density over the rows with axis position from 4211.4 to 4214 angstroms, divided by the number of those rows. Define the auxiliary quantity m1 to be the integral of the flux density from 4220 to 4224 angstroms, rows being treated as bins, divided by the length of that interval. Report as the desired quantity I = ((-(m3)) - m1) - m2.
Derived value -34.3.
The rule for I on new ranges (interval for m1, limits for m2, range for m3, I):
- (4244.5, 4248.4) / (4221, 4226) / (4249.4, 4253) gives -34.9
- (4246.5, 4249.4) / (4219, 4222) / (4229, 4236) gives -35.7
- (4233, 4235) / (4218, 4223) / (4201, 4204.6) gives -35.4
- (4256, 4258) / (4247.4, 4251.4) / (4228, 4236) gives -36.9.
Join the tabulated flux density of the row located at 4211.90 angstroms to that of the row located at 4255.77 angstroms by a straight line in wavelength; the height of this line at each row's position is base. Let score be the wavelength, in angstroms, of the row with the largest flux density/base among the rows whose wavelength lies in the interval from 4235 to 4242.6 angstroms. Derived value 4235.24 angstroms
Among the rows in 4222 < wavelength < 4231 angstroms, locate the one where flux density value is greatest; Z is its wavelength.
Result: 4228.42 angstroms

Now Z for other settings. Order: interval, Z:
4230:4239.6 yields 4235.24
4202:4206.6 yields 4205.12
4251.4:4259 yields 4257.73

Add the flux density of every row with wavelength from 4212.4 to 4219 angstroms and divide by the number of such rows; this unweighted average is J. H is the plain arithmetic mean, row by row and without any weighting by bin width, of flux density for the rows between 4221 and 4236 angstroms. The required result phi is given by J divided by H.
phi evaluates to 0.96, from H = 17.43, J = 16.7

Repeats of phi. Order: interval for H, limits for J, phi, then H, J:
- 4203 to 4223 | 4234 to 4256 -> 1.05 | 17.24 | 18.1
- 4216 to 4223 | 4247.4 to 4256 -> 1.06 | 17.16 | 18.2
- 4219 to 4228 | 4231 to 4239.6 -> 1.03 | 17.13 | 17.7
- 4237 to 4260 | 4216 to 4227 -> 0.93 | 18.27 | 17.0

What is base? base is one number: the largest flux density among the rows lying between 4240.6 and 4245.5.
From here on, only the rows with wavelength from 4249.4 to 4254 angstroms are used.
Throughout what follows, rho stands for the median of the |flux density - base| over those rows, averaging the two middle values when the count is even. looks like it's 0.4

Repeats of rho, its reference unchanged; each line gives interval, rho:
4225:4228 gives 2.1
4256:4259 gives 1.2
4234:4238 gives 0.3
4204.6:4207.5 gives 0.5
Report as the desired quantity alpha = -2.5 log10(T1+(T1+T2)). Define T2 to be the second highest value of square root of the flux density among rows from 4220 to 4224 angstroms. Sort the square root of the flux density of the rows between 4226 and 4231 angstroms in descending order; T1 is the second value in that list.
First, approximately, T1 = 4.32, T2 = 4.21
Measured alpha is -2.77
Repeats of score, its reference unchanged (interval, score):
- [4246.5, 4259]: 4257.73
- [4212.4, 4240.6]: 4228.42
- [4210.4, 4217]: 4210.93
